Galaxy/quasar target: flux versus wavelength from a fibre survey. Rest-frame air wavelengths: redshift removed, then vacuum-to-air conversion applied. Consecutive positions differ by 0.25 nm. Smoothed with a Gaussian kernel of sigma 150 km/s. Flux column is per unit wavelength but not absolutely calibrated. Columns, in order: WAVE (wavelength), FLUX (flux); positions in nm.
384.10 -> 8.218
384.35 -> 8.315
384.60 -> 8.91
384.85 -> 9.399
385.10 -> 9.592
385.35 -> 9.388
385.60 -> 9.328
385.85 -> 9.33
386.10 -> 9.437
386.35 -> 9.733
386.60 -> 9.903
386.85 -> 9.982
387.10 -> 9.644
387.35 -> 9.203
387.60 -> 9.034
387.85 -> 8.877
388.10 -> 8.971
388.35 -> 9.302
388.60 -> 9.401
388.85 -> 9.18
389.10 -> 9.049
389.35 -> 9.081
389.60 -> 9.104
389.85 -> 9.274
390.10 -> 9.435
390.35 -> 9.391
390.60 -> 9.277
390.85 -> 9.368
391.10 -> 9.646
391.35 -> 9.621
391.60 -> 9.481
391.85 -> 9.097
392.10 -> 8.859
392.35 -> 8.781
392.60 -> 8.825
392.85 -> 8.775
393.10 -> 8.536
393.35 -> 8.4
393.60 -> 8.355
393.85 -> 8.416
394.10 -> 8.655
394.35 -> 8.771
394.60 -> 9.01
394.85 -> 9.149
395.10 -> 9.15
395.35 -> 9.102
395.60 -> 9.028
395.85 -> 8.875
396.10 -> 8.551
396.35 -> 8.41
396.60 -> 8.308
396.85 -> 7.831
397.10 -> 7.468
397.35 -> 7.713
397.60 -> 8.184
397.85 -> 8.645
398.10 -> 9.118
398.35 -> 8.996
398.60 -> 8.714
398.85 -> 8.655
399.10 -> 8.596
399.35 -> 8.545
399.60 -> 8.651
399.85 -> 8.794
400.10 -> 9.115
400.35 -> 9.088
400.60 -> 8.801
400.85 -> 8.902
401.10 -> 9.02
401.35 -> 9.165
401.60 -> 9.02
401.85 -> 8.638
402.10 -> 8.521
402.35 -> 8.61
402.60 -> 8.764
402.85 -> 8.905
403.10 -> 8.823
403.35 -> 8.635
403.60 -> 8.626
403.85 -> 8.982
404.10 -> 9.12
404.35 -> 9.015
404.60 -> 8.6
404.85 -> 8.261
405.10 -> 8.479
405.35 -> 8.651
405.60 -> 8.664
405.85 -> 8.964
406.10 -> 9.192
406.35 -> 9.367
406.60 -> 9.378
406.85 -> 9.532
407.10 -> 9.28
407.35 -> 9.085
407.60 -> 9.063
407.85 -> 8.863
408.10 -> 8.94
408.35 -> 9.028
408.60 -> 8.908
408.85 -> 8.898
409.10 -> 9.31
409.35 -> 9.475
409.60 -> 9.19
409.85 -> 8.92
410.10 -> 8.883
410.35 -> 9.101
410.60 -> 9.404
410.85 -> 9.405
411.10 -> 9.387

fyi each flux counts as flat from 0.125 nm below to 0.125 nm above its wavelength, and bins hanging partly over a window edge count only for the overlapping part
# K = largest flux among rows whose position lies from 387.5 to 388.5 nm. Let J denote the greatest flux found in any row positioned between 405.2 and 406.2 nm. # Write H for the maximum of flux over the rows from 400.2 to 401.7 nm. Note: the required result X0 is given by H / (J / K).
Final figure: 9.3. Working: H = 9.165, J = 9.192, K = 9.302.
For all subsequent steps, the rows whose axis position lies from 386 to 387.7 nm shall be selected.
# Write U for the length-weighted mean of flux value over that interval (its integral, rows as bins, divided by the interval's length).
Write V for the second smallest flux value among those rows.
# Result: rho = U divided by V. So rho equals 1.040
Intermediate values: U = 9.6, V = 9.203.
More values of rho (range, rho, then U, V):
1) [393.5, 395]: 1.038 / 8.7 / 8.416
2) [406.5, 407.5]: 1.003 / 9.3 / 9.28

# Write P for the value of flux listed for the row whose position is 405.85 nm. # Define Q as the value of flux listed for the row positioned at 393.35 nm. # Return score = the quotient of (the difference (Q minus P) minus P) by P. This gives -1.06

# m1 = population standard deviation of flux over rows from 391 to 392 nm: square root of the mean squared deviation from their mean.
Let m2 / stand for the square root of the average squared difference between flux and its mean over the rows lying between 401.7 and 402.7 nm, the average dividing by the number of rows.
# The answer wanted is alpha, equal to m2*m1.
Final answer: 0.019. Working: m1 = 0.219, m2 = 0.09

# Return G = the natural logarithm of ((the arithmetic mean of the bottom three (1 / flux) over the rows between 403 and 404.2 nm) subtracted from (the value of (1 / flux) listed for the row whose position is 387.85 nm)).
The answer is -6.7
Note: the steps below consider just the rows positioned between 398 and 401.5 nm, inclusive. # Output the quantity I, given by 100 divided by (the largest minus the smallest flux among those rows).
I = 161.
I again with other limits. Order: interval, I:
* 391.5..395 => 89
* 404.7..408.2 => 79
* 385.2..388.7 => 90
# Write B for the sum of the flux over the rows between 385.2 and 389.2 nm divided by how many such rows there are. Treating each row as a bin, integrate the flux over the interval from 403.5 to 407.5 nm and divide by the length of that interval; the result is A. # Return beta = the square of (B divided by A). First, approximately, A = 8.95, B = 9.36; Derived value 1.09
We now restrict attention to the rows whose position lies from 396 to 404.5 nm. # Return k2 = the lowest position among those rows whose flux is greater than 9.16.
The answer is 401.35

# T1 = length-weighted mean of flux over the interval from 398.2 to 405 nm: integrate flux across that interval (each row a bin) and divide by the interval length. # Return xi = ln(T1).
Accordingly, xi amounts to 2.17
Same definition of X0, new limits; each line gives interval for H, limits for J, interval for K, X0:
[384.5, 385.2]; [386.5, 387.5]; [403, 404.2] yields 8.8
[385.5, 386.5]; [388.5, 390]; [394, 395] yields 9.5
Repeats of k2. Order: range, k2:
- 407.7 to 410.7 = 409.10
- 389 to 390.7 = 389.85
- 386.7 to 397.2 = 386.85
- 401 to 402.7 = 401.35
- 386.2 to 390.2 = 386.35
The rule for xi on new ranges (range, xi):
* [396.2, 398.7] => 2.12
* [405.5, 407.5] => 2.22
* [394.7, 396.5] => 2.18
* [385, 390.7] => 2.23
